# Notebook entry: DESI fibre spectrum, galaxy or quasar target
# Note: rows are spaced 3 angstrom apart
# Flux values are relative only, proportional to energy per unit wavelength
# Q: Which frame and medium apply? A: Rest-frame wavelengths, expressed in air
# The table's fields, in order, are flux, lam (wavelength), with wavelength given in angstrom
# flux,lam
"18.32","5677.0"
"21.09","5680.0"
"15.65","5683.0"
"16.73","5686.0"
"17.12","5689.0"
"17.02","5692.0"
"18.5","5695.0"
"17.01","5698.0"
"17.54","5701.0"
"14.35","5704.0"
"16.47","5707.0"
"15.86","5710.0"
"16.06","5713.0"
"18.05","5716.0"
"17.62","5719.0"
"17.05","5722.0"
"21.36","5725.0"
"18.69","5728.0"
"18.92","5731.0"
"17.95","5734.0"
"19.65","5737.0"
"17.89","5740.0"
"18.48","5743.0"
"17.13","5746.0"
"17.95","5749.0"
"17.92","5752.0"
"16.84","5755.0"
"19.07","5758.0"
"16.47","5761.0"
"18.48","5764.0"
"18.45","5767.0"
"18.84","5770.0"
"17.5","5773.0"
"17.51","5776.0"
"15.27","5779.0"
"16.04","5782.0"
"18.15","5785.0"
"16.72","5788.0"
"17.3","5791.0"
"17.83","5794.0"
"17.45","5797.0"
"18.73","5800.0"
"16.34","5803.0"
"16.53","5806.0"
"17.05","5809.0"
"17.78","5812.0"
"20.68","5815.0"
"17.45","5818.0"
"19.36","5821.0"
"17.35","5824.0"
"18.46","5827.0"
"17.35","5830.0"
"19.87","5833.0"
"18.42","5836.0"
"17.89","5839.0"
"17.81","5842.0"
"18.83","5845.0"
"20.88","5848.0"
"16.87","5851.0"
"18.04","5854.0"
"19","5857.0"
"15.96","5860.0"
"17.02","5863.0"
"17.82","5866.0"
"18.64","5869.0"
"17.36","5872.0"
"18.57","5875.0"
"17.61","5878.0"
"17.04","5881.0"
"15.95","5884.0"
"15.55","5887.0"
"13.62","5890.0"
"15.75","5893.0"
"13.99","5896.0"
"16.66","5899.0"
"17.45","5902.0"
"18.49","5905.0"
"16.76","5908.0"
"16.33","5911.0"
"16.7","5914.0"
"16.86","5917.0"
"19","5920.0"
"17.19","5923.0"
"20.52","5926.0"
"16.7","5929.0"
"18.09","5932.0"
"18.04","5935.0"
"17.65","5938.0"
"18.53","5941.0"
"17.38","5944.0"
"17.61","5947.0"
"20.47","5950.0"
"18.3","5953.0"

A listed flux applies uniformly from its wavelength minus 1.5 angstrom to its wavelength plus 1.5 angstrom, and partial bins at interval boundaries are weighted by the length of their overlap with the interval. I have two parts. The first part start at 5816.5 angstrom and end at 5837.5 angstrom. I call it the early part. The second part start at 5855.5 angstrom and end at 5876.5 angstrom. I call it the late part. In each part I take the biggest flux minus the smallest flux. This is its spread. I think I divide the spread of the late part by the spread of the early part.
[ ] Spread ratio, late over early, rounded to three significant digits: 1.21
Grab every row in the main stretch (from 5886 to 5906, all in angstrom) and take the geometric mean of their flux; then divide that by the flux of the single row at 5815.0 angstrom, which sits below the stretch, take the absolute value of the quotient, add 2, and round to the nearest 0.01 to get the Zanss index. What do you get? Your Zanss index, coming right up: 2.77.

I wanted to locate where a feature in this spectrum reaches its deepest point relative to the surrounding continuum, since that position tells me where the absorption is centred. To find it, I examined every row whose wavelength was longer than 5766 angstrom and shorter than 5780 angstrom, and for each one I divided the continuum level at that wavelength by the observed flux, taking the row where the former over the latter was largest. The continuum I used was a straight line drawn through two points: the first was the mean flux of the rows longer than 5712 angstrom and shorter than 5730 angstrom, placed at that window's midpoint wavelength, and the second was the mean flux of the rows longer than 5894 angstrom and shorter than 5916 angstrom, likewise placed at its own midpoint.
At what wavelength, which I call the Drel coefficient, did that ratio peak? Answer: 5779.0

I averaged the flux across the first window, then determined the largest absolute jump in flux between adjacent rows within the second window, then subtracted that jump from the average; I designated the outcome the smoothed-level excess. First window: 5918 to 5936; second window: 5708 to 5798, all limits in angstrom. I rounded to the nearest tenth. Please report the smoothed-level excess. 13.9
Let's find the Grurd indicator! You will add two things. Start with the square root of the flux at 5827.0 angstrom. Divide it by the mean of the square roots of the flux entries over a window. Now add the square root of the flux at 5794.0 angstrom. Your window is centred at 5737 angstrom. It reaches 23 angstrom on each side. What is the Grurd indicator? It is 5.23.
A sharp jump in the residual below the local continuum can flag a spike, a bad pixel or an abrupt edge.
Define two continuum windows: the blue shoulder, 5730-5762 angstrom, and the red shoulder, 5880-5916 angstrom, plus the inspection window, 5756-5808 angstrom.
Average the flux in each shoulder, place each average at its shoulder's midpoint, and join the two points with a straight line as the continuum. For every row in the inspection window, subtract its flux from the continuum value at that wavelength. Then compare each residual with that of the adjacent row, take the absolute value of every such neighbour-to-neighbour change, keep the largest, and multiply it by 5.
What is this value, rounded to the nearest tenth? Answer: 12.8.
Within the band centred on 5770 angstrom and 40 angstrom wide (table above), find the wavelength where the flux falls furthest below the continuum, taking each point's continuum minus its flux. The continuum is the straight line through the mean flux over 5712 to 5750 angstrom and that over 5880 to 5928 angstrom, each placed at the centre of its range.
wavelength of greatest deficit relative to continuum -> 5779.0 angstrom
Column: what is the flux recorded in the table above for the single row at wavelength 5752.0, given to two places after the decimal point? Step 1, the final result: 17.92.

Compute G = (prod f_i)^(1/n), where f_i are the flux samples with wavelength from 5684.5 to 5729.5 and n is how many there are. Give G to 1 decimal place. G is 17.2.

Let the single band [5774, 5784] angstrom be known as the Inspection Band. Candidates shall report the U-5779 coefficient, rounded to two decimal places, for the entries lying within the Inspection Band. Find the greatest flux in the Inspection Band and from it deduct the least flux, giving 2.24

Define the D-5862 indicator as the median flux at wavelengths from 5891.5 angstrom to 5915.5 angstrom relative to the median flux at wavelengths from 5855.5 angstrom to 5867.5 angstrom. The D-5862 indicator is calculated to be 0.96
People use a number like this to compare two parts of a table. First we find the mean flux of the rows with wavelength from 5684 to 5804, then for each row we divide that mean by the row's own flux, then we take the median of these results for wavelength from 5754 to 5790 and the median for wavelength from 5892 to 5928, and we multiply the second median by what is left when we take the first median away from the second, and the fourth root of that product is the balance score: 0.46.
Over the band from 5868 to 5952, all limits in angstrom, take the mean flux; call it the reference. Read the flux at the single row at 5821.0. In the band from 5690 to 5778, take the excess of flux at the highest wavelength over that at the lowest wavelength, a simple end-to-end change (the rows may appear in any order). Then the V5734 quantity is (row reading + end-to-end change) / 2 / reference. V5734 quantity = 0.57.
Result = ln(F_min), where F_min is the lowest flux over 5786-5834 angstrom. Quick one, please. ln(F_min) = 2.79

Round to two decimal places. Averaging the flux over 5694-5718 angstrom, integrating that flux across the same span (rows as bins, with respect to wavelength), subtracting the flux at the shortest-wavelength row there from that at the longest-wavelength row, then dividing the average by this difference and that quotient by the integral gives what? -0.09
